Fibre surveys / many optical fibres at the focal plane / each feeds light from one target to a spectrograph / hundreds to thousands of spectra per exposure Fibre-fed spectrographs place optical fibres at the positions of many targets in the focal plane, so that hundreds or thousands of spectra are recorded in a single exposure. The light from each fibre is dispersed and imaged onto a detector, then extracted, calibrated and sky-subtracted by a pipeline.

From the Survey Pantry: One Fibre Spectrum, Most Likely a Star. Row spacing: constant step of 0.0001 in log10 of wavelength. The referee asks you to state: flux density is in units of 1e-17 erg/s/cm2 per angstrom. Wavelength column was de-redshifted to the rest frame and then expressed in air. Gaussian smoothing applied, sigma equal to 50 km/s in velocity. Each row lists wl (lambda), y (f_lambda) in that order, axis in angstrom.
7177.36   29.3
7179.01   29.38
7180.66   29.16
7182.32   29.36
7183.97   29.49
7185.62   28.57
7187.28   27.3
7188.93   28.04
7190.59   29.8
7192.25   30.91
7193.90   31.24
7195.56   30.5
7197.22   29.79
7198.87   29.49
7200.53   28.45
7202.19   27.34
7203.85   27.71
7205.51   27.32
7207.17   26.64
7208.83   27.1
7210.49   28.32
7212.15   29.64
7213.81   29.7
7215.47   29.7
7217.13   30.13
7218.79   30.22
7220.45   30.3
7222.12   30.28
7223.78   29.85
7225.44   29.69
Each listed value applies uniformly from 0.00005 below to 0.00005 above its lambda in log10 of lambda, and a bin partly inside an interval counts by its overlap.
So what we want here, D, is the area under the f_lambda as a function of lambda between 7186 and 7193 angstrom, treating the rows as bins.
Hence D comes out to 202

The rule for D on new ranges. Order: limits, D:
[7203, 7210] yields 191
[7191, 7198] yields 214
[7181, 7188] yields 201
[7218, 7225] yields 211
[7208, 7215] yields 201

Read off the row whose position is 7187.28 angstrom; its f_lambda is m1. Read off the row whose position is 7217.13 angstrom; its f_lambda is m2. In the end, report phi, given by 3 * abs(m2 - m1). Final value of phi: 8.5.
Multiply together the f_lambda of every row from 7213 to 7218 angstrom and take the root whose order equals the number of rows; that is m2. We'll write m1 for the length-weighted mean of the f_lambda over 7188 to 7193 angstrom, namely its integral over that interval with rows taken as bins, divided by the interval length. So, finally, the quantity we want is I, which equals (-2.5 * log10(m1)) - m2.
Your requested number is -33.5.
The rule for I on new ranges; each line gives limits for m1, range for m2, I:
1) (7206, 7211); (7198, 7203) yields -32.0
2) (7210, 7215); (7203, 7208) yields -30.9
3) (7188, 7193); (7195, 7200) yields -33.6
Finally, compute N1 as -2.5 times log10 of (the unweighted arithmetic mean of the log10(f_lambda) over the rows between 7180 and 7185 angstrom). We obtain -0.416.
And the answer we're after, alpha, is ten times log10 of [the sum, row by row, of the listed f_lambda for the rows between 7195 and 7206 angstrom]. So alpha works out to 23.0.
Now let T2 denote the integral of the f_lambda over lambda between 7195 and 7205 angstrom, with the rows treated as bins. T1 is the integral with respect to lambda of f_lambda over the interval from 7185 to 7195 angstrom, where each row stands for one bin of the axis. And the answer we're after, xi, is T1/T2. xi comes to 1.02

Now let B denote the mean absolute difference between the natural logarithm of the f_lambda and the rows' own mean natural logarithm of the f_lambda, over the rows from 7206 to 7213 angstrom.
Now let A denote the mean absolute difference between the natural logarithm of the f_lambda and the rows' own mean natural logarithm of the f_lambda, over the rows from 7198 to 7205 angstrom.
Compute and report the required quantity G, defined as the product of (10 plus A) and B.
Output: 0.38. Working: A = 0.026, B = 0.038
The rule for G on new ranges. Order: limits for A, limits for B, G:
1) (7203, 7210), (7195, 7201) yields 0.20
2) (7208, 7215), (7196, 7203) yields 0.31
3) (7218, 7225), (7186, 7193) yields 0.46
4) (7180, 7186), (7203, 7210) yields 0.12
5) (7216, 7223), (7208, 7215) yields 0.34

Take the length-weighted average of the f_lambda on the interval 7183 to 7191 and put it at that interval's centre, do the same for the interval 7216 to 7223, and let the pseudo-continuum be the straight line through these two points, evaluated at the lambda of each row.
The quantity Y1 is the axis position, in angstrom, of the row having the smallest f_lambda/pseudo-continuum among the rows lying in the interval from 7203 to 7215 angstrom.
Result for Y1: 7207.17 angstrom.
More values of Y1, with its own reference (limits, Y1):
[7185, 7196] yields 7187.28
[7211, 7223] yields 7215.47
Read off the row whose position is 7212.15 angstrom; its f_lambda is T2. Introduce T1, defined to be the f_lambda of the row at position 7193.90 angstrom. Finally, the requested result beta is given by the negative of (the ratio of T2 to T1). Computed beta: -0.95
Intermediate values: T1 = 31.24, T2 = 29.64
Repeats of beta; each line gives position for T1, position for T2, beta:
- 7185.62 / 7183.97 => -1.03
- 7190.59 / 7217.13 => -1.01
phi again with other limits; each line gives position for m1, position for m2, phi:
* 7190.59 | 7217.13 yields 1.0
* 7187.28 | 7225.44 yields 7.2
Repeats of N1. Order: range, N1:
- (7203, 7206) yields -0.396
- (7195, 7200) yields -0.423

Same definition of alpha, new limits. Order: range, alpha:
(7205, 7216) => 23.0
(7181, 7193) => 23.1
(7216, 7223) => 20.8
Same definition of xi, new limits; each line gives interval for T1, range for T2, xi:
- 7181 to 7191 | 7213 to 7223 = 0.96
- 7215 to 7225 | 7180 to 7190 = 1.05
